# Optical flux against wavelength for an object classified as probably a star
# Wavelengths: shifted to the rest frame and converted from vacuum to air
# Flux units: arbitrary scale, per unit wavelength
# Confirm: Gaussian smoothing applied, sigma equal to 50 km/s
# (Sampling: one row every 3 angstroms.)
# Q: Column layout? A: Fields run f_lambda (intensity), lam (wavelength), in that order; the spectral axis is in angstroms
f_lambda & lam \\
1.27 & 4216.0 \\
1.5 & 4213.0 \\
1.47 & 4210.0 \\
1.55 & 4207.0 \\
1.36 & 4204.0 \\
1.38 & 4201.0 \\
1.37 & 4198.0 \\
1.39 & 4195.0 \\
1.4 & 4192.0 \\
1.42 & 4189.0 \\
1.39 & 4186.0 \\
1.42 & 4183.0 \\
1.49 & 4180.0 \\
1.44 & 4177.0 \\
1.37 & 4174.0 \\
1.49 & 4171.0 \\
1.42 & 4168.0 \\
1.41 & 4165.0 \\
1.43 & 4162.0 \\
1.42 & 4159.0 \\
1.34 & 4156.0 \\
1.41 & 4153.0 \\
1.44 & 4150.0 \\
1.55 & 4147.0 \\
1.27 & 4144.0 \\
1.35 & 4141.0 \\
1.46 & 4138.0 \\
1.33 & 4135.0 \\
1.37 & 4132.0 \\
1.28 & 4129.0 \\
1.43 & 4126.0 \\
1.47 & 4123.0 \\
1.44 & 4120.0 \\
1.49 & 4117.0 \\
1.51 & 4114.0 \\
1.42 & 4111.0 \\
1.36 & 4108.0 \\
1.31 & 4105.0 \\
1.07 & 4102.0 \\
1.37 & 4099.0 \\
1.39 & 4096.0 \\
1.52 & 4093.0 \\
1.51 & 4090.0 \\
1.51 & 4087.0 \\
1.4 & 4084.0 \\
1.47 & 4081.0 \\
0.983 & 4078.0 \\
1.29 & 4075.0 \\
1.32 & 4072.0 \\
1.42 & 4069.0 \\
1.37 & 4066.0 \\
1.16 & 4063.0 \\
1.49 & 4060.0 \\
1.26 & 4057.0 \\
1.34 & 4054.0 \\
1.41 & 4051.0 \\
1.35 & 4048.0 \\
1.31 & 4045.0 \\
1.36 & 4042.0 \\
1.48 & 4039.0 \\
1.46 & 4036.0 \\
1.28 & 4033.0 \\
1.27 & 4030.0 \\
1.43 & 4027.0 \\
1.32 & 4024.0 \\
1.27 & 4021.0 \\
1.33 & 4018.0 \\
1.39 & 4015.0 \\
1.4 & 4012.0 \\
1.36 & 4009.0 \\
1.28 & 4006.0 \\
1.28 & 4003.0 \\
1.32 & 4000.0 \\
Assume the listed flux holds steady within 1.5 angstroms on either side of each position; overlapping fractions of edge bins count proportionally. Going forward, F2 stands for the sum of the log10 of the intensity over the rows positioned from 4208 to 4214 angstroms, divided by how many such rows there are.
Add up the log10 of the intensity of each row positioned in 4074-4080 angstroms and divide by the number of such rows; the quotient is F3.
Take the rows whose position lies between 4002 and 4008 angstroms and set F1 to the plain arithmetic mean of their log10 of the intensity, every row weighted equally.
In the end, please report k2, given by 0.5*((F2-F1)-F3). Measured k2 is 0.006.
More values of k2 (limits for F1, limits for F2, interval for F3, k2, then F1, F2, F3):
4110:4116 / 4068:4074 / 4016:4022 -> -0.072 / 0.166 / 0.136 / 0.11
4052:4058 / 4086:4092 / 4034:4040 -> -0.051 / 0.114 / 0.179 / 0.17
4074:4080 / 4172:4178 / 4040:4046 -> -0.015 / 0.052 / 0.148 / 0.13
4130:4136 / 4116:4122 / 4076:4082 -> -0.022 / 0.130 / 0.166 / 0.08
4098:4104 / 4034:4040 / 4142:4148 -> -0.031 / 0.083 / 0.167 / 0.15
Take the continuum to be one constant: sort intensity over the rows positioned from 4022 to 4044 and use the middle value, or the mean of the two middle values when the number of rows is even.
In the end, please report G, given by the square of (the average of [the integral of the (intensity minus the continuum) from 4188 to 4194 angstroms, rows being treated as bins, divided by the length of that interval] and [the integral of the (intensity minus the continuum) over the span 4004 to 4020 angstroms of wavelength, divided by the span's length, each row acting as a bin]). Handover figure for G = 0.0003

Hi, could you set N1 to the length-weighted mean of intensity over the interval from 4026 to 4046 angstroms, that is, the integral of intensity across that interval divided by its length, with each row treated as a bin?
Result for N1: 1.37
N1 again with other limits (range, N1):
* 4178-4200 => 1.41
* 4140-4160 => 1.40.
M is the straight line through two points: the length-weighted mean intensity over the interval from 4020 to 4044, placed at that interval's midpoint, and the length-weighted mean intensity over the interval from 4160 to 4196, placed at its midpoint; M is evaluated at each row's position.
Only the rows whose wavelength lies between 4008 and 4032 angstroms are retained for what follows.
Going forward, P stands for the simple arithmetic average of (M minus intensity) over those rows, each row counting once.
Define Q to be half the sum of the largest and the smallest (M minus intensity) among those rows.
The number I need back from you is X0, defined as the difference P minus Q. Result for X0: 0.00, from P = 0.008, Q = 0.008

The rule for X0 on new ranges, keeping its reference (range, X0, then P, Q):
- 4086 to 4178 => -0.09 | -0.003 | 0.090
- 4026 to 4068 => -0.04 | 0.011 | 0.047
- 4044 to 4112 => -0.10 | 0.030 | 0.131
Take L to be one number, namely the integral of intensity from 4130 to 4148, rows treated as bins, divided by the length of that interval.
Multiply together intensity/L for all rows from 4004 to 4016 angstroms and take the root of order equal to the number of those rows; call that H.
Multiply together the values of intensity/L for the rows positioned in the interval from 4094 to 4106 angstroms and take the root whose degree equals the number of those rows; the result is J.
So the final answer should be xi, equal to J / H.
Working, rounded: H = 0.98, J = 0.93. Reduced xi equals 0.94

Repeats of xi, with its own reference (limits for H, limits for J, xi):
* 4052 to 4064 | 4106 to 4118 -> 1.10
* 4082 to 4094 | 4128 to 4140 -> 0.92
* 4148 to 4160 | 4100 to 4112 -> 0.91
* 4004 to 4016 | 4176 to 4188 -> 1.06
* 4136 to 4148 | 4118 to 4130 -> 1.00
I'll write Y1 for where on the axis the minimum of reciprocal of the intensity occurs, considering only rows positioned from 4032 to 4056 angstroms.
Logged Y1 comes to 4039.0 angstroms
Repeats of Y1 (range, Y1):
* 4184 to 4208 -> 4207.0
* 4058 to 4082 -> 4060.0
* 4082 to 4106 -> 4093.0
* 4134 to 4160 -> 4147.0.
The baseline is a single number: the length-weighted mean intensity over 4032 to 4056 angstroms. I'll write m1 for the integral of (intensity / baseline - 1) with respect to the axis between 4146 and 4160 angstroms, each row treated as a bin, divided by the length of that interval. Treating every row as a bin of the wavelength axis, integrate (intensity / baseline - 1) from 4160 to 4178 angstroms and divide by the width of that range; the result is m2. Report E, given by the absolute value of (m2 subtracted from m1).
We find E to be 0.00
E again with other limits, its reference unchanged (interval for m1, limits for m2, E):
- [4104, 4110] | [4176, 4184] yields 0.08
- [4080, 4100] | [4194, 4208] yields 0.04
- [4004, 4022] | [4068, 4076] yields 0.00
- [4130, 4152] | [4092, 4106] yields 0.05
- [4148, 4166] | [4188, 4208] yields 0.00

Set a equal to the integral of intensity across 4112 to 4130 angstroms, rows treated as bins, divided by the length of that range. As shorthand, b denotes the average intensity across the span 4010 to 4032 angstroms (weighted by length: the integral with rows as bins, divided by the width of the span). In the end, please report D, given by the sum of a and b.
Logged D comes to 2.78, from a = 1.44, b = 1.34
